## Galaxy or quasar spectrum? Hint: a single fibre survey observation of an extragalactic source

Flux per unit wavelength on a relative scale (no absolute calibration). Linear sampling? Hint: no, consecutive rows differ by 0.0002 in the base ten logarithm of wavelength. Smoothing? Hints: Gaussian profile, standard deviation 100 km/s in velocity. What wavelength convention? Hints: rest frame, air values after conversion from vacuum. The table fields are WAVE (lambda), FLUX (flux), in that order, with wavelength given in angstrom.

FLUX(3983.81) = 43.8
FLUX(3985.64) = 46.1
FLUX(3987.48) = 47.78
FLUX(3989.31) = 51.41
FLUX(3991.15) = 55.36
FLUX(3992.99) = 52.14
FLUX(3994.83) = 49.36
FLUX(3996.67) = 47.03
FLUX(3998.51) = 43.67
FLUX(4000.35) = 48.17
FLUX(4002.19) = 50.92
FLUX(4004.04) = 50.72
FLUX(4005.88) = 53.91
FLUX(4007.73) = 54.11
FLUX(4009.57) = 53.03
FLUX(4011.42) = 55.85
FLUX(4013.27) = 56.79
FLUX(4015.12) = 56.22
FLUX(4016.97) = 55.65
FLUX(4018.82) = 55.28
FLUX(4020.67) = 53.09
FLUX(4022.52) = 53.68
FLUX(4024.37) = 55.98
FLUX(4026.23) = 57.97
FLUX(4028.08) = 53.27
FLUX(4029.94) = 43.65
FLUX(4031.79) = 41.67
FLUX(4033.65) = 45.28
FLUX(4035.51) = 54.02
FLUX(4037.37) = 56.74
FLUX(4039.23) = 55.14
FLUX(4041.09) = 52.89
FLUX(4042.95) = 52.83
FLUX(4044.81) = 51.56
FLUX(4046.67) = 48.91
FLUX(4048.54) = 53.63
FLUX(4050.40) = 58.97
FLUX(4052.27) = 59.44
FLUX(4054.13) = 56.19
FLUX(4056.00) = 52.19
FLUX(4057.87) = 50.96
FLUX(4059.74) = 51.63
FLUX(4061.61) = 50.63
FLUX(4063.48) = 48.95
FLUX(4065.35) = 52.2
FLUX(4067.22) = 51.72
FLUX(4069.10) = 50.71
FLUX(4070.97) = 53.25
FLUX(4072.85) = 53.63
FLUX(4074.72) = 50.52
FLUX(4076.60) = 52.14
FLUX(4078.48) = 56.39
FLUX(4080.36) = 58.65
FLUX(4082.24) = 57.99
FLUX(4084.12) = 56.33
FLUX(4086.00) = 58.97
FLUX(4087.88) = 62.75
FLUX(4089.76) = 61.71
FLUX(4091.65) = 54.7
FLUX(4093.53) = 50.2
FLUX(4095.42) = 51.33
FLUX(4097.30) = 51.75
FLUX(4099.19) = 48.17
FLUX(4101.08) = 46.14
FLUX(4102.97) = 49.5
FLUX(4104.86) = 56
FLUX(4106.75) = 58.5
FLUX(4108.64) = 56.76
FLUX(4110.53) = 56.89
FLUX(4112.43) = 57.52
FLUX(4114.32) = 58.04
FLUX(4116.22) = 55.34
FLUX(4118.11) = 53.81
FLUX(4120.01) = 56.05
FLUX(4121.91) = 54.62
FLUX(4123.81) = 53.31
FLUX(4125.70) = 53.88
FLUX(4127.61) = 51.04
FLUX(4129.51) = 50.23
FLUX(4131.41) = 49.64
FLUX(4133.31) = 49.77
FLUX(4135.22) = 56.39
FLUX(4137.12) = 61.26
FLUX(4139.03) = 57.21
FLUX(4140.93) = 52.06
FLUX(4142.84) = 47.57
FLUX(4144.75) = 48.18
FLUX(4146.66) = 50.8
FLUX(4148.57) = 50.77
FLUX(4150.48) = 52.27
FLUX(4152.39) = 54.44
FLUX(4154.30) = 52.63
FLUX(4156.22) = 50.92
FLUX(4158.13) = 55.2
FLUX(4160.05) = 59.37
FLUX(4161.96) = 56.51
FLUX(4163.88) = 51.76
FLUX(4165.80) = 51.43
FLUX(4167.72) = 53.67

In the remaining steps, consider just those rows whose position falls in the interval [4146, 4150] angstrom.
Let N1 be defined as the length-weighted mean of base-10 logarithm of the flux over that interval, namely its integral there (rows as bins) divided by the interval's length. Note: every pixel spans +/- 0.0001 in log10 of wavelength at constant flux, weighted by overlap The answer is 1.71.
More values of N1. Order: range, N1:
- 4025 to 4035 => 1.68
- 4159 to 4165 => 1.74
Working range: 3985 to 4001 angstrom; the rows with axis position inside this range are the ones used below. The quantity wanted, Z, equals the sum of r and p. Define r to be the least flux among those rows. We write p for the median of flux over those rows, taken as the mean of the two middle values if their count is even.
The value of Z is 91.8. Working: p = 48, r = 43.67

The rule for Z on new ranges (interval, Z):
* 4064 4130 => 100.0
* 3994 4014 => 94.6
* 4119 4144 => 100.9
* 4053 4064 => 100.2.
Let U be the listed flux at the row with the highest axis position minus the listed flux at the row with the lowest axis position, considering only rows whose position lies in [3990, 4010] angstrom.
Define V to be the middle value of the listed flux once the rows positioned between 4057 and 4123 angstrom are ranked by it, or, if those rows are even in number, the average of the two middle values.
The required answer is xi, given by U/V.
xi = -0.043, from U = -2.3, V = 53.8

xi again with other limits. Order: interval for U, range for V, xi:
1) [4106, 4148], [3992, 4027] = -0.143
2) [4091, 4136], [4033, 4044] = 0.032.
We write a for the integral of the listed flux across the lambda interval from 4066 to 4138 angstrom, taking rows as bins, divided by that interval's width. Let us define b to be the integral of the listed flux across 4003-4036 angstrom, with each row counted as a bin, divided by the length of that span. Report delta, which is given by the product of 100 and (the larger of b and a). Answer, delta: 5434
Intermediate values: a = 54.3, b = 52.7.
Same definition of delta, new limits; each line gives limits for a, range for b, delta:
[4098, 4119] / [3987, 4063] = 5421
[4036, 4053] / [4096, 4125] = 5439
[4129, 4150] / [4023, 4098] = 5345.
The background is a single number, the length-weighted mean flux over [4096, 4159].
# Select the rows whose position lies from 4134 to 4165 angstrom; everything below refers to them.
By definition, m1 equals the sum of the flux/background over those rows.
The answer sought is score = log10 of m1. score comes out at 1.2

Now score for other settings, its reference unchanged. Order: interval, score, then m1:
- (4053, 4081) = 1.2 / 15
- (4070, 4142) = 1.6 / 39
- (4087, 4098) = 0.8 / 6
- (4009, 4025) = 1.0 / 9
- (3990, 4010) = 1.0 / 10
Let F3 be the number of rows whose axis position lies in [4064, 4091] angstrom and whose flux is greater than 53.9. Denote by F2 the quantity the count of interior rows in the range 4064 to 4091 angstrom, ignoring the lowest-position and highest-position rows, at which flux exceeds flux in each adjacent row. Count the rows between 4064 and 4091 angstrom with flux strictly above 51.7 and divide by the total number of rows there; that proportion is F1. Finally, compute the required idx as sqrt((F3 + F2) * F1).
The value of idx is 2.93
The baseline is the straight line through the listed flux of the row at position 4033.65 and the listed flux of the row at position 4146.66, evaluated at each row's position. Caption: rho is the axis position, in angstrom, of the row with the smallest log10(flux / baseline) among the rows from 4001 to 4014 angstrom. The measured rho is 4004.04 angstrom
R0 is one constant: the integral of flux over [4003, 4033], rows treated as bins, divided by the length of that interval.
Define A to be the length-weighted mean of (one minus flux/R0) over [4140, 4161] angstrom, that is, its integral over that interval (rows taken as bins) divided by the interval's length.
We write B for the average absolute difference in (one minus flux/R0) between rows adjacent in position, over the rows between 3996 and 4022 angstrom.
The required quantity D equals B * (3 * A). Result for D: 0.0016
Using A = 0.017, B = 0.033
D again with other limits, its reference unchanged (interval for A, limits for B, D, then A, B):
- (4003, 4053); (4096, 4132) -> -0.0005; -0.004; 0.037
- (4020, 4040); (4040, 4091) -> 0.0029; 0.024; 0.040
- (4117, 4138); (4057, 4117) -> -0.0013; -0.010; 0.042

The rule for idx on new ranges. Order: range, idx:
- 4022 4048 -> 2.12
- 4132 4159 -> 2.14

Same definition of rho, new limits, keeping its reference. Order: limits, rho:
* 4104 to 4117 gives 4116.22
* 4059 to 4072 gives 4063.48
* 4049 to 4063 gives 4061.61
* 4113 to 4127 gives 4123.81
